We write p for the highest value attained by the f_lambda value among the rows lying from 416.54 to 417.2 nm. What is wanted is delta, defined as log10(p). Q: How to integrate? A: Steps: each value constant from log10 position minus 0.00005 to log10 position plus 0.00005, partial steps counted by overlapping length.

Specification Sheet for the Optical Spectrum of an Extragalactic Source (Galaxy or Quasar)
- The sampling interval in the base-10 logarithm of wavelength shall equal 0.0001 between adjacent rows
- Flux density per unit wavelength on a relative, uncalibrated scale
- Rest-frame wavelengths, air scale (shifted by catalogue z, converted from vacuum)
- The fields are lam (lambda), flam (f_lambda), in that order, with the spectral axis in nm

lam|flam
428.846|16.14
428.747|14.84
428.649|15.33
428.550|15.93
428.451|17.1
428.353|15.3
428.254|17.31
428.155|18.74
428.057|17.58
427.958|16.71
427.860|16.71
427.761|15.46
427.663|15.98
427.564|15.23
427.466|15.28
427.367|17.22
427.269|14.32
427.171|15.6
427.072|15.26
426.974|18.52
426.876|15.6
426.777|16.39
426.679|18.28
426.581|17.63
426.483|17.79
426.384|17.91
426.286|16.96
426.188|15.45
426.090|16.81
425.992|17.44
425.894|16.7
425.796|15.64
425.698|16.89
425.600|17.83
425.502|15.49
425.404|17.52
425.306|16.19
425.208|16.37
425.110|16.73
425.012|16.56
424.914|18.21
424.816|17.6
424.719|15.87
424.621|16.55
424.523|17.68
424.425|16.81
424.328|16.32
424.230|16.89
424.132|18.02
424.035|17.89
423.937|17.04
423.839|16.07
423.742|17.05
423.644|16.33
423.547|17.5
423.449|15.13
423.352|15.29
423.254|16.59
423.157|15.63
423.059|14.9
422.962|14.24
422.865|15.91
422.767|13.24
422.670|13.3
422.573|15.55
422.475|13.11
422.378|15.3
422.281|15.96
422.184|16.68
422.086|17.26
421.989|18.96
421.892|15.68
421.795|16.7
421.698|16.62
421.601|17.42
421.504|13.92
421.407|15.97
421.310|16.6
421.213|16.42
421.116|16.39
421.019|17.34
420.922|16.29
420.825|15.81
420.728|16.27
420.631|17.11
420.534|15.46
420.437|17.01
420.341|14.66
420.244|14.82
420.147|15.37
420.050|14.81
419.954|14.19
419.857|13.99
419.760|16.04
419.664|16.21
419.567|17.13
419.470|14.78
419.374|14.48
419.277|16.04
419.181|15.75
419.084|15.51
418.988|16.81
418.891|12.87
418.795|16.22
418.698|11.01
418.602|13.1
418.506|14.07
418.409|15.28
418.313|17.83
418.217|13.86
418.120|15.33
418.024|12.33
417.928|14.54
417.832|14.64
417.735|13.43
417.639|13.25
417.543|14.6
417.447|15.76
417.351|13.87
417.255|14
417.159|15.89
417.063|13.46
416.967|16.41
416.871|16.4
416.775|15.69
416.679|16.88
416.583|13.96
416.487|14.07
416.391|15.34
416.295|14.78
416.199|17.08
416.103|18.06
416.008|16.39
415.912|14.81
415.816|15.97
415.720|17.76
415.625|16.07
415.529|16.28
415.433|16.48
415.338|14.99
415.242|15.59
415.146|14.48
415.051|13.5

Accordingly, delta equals 1.227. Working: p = 16.88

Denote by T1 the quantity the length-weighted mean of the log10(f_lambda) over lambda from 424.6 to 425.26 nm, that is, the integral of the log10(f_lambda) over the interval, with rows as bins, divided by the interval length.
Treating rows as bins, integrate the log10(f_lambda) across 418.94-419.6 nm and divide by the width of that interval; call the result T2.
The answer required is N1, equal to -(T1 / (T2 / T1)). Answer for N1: -1.26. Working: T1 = 1.23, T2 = 1.20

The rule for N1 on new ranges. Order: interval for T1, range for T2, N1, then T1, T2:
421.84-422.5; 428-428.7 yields -1.20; 1.21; 1.22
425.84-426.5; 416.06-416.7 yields -1.27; 1.23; 1.19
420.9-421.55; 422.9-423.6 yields -1.22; 1.21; 1.19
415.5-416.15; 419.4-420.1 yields -1.25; 1.22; 1.18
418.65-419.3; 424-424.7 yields -1.11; 1.17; 1.23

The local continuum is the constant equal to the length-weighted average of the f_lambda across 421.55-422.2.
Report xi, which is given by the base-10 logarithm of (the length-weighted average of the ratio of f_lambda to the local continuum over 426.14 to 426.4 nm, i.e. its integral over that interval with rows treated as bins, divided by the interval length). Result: -0.010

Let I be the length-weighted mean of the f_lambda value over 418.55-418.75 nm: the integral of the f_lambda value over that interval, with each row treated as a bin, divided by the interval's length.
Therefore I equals 12.2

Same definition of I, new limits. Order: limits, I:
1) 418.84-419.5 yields 15.2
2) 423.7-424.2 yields 17.2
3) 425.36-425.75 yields 16.9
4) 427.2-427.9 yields 15.7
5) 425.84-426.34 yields 16.7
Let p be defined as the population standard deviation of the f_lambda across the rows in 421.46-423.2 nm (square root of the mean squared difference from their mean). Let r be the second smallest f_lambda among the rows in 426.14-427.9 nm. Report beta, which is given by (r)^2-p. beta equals 230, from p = 1.55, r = 15.23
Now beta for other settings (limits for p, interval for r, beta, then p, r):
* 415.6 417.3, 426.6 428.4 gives 231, 1.29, 15.23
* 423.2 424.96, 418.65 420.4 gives 165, 0.87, 12.87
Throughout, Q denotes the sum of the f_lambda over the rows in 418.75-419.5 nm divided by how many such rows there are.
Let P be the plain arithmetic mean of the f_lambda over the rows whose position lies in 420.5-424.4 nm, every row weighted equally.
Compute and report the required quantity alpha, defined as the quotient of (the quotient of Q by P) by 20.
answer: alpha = 0.048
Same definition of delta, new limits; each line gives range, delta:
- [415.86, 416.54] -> 1.257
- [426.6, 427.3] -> 1.268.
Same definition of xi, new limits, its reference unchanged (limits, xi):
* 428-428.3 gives 0.020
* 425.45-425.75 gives -0.008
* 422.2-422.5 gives -0.051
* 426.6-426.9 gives -0.003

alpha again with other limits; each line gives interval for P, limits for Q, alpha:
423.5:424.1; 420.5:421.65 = 0.048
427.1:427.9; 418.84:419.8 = 0.049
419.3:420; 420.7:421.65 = 0.053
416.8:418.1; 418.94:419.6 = 0.054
